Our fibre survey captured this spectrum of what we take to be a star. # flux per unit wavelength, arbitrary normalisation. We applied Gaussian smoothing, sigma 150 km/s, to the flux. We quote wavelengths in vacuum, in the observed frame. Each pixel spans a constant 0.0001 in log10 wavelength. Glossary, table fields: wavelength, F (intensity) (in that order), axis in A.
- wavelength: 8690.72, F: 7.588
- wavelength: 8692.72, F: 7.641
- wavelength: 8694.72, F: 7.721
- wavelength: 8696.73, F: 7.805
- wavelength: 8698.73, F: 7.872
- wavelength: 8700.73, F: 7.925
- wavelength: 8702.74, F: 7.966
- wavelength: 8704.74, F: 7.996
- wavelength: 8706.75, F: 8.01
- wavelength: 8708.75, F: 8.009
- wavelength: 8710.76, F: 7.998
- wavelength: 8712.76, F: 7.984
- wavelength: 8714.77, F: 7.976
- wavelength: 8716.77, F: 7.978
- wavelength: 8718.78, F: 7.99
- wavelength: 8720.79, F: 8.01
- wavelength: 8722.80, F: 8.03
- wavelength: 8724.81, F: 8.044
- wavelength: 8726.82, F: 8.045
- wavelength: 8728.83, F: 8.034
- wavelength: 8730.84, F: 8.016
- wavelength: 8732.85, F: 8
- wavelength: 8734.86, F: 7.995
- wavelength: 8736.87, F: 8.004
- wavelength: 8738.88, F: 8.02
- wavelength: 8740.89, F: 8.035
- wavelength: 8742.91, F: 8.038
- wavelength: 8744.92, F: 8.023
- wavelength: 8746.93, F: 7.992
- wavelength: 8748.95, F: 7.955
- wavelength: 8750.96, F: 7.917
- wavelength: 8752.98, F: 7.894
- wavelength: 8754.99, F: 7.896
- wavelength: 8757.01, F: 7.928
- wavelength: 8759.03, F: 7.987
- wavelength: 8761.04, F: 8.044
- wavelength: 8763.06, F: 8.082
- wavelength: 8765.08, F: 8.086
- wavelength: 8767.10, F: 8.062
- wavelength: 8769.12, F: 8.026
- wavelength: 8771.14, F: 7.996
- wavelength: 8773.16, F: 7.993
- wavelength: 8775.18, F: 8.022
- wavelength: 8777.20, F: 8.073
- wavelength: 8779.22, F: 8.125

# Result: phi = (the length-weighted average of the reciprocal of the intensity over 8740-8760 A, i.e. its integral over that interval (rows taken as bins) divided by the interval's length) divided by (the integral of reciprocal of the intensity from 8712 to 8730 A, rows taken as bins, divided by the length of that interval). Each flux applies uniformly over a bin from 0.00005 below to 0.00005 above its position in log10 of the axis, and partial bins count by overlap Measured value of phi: 1.01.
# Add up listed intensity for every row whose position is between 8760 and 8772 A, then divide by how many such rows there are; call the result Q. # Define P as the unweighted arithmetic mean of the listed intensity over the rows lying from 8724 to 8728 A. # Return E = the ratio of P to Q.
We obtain 1.00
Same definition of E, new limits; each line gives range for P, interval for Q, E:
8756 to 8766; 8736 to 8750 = 1.00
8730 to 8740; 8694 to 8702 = 1.02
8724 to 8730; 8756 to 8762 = 1.01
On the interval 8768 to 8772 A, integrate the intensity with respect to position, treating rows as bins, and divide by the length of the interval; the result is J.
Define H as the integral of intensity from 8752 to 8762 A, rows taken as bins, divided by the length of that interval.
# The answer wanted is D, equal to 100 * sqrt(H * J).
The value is 798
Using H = 7.95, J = 8.01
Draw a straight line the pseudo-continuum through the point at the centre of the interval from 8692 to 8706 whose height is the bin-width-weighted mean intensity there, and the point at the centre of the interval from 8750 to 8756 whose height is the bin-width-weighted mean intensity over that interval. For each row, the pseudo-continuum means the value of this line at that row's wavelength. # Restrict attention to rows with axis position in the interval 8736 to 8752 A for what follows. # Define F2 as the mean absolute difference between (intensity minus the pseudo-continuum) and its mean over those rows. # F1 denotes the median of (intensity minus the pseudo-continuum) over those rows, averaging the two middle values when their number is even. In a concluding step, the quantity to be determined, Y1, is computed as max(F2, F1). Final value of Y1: 0.124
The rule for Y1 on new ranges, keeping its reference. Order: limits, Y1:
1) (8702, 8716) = 0.137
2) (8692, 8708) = 0.105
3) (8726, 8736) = 0.136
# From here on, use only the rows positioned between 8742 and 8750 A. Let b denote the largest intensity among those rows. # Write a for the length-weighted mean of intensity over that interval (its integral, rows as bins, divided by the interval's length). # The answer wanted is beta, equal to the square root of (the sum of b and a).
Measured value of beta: 4.006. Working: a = 8.01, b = 8.038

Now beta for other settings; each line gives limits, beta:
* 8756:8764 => 4.011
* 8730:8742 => 4.006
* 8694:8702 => 3.969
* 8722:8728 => 4.010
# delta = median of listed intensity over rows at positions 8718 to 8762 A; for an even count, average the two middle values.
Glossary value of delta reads 8.01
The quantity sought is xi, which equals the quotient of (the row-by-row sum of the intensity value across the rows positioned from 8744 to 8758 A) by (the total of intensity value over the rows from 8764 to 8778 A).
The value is 0.99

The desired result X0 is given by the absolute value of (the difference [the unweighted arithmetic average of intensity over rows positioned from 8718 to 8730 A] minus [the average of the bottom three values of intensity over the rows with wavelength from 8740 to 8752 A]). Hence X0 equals 0.071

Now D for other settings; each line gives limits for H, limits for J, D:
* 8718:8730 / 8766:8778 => 802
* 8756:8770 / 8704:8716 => 801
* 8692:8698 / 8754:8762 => 785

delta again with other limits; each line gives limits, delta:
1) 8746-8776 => 7.99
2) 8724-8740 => 8.02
